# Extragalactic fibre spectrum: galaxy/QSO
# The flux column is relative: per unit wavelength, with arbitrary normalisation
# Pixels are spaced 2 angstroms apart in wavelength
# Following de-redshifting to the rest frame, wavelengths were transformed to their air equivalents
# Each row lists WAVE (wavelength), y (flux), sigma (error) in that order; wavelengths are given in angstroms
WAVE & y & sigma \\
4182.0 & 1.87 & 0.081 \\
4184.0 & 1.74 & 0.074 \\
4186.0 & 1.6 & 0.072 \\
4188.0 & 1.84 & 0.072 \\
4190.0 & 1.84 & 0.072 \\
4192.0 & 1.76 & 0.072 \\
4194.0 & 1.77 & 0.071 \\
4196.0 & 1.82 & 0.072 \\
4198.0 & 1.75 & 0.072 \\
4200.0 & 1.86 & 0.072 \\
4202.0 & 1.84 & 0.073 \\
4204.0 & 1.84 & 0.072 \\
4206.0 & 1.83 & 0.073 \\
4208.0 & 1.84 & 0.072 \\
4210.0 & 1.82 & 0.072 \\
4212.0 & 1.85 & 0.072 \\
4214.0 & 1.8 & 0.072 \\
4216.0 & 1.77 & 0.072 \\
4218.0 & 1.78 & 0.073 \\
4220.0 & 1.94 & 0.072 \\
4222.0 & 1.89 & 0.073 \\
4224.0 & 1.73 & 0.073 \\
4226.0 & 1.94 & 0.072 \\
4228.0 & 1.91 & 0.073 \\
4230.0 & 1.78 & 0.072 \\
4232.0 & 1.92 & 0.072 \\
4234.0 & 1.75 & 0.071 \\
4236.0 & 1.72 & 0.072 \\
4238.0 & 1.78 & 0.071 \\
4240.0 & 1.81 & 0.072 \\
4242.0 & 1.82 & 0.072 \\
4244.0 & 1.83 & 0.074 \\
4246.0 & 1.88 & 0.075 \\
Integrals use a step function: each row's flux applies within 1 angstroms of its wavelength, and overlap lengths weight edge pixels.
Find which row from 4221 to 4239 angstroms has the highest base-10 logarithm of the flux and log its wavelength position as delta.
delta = 4226.0 angstroms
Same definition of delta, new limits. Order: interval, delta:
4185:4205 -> 4200.0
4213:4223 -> 4220.0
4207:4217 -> 4212.0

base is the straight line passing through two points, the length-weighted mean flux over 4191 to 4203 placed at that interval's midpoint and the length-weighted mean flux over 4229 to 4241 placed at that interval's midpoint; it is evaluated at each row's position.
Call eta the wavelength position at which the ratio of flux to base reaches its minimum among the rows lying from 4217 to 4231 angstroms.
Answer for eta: 4224.0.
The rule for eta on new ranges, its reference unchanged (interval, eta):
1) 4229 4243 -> 4236.0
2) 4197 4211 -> 4198.0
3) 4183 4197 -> 4186.0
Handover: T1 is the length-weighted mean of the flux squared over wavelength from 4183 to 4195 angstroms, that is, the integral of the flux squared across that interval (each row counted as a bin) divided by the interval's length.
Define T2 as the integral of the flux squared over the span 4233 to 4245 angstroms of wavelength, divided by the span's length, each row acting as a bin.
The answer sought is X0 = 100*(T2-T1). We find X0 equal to 9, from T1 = 3.10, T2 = 3.19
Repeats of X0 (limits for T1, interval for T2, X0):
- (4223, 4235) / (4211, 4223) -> 0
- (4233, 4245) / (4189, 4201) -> 5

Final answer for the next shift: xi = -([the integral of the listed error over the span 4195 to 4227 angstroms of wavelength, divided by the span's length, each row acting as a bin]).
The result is -0.0723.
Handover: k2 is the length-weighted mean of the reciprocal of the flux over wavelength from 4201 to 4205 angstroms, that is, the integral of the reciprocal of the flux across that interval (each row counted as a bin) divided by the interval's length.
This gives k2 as 0.543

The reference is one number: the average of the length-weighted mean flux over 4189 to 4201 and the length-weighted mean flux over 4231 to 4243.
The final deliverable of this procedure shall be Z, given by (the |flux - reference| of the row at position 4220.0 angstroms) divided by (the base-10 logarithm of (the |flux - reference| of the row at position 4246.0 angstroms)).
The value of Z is -0.128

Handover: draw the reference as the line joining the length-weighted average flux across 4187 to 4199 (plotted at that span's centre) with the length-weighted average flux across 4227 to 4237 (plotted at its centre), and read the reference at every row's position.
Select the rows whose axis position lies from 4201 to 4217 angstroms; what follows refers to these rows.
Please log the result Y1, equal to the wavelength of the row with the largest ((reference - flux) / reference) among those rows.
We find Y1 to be 4216.0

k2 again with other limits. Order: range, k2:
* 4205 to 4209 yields 0.545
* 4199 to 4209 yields 0.543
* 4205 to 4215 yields 0.547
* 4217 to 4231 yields 0.541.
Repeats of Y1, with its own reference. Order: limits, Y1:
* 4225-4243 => 4236.0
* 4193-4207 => 4198.0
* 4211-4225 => 4224.0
